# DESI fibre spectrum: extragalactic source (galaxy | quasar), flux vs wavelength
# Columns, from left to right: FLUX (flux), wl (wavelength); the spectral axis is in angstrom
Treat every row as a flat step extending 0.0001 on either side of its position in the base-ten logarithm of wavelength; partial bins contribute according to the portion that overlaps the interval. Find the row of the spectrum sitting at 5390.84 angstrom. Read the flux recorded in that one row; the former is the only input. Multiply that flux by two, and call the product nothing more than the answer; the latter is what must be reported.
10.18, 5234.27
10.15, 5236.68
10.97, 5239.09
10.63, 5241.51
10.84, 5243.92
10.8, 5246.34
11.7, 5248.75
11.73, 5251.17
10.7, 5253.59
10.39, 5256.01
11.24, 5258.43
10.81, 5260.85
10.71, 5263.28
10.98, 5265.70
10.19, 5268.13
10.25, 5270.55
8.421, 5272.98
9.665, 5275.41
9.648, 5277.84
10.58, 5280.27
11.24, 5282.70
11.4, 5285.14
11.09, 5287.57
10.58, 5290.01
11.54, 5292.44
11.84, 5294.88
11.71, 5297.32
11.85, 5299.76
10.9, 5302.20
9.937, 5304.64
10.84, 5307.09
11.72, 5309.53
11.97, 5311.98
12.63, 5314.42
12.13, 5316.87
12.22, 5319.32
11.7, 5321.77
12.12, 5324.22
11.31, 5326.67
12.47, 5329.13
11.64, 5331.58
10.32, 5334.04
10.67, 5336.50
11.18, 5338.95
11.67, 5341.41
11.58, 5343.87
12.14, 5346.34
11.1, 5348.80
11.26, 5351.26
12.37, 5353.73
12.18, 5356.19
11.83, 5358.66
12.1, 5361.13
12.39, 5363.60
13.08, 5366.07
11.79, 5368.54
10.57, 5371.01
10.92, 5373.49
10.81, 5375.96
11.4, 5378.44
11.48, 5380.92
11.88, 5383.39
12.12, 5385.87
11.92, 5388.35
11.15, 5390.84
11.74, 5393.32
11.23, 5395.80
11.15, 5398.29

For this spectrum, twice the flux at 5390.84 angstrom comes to 22.3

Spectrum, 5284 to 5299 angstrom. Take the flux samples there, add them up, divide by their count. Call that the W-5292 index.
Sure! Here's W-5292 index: 11.4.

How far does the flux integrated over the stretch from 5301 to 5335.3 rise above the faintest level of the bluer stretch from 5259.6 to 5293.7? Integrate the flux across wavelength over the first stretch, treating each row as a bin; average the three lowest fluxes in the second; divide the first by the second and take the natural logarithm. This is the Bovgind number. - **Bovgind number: 3.76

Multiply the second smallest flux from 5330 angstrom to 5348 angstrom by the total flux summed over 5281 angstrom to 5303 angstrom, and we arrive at 1090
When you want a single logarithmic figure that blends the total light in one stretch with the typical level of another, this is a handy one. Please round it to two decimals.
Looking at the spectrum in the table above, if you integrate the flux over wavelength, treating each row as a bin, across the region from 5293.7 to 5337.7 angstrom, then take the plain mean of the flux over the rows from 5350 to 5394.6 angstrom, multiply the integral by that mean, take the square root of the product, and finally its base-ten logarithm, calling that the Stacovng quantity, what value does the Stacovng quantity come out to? 1.89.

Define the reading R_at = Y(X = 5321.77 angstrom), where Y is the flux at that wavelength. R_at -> 11.7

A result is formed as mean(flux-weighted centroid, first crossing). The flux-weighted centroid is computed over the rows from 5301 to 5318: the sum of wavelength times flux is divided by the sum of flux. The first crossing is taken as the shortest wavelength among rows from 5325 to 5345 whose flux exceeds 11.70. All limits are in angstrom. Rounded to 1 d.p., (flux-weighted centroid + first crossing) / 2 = 5319.5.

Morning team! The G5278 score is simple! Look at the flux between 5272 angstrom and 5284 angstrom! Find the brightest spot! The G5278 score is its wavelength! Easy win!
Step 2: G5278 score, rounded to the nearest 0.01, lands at 5282.70 angstrom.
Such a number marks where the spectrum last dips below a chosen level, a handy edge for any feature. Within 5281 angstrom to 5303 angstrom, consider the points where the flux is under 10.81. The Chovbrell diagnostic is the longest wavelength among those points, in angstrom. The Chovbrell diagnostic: 5290.01 angstrom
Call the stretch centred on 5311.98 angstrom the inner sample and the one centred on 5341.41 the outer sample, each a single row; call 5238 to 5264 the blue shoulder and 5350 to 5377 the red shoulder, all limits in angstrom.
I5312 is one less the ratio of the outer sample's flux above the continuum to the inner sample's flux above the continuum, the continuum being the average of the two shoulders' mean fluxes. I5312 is 0.49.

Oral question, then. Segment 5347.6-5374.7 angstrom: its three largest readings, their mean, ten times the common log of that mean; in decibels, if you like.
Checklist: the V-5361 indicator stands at 11.0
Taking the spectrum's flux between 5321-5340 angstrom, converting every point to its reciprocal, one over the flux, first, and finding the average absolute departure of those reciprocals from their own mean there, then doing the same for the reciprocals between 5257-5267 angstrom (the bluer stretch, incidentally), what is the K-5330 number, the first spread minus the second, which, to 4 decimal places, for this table 0.0028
